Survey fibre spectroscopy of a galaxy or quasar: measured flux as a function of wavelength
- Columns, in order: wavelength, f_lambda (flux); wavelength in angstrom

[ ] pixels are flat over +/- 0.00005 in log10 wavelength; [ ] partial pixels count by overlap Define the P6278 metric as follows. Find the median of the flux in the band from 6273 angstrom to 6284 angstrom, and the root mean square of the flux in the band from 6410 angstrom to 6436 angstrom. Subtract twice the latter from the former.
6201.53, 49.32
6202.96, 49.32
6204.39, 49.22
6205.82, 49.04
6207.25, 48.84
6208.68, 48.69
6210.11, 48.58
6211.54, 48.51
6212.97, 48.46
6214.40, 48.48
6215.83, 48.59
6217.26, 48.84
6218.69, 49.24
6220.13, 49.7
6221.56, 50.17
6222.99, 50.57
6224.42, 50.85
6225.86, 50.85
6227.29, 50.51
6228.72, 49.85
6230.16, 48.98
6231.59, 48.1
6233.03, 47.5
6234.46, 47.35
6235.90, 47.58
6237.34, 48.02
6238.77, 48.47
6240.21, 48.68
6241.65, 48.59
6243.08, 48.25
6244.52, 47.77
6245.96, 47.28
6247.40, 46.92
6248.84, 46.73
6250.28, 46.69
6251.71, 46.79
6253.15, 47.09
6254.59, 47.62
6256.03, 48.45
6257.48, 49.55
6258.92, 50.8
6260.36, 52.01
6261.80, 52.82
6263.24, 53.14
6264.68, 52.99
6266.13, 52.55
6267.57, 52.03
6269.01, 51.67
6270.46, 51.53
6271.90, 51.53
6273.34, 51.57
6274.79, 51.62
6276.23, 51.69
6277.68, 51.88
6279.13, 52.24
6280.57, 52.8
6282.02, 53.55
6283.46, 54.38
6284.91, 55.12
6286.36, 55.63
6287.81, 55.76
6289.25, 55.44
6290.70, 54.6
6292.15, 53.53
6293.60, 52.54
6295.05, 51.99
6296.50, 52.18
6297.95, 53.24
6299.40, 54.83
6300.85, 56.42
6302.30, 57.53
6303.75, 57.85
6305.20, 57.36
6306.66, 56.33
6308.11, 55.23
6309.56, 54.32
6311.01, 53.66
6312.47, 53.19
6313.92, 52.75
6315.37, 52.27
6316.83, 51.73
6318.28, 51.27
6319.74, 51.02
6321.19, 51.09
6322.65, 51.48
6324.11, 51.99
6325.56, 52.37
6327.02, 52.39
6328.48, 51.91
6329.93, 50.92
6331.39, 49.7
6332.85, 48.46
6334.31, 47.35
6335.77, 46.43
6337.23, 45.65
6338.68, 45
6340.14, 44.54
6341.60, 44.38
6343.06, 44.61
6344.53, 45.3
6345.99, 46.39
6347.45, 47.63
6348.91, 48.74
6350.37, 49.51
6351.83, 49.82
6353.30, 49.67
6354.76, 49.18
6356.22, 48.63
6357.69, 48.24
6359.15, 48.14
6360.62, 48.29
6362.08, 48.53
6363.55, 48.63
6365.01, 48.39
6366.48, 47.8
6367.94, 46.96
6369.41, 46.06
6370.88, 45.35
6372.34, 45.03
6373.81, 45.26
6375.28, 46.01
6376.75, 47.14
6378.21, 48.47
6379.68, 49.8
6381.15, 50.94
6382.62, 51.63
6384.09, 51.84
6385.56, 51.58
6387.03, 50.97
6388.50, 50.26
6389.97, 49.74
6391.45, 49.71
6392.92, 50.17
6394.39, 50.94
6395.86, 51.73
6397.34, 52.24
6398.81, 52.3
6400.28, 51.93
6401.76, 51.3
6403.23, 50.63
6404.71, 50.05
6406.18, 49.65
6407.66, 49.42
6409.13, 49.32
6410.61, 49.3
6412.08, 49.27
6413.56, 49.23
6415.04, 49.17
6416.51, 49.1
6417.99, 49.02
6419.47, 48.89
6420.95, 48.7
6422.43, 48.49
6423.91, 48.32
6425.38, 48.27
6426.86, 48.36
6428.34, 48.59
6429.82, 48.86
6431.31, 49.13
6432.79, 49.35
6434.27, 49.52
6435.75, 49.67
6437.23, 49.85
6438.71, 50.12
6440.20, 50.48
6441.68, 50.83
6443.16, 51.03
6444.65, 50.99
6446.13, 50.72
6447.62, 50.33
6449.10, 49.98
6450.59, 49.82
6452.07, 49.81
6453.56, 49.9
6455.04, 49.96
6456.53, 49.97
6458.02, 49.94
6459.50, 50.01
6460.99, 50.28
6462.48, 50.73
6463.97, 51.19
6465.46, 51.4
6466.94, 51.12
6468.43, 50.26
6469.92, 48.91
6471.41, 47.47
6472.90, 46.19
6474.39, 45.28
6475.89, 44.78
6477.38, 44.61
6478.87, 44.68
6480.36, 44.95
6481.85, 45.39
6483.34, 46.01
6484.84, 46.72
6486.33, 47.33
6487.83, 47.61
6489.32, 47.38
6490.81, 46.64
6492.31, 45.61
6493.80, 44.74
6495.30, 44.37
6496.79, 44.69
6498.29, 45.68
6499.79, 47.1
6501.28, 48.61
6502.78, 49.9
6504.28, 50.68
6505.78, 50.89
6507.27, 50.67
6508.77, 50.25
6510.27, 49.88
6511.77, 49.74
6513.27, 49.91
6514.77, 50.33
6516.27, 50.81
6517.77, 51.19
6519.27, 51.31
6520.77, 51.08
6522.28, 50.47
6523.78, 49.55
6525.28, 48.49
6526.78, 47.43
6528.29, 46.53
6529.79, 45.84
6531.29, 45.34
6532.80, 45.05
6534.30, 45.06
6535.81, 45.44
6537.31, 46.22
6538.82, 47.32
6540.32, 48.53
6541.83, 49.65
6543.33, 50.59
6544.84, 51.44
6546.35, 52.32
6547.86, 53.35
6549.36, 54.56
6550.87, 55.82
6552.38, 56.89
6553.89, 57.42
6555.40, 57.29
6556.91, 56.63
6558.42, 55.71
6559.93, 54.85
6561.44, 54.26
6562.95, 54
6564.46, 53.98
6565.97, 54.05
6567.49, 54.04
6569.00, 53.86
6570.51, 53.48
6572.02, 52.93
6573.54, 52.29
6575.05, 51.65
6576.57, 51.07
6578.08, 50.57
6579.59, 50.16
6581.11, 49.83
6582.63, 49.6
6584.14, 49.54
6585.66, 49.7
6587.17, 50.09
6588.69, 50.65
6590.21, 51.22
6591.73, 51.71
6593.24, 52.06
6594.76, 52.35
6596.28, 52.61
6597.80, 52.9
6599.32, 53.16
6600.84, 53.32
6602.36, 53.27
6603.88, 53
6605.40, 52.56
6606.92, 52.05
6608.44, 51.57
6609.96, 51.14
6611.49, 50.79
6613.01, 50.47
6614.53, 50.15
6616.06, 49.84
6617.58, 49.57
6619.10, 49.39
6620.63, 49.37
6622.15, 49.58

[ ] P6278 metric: -46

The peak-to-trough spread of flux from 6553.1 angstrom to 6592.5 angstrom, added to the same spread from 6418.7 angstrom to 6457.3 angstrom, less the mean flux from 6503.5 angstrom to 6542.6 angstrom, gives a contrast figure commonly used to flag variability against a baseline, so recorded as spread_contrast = -38.1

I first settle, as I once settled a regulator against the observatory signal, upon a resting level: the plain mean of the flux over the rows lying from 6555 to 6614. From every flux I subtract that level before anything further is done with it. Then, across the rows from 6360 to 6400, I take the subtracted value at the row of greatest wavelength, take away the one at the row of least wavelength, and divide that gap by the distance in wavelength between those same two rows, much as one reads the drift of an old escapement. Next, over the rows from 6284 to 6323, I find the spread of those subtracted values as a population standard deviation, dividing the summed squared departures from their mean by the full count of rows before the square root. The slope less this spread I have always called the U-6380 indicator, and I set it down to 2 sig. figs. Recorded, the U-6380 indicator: -1.9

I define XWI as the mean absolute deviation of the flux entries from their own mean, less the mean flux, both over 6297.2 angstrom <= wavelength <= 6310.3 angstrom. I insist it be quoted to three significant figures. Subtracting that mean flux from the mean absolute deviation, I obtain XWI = -54.6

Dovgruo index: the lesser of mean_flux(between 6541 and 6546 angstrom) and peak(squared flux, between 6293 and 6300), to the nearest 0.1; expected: 50.6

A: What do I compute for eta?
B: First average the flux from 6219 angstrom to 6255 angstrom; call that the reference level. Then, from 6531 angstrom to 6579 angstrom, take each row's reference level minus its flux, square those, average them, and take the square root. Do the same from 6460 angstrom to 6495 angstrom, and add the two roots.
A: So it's 7.7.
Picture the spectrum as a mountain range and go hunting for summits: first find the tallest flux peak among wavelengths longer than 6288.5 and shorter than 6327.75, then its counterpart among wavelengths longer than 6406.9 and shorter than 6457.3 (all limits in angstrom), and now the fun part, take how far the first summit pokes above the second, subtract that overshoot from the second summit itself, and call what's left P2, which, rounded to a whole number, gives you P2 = 44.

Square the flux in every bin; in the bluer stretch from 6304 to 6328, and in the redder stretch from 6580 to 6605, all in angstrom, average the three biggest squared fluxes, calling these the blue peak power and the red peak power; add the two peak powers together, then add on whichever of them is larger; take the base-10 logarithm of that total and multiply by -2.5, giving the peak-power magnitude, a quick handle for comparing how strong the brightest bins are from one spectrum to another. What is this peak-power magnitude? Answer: -9.91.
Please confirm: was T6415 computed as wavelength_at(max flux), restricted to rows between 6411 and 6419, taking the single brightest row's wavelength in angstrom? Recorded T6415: 6412.08 angstrom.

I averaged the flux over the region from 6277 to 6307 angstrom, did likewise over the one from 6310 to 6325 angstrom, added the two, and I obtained 107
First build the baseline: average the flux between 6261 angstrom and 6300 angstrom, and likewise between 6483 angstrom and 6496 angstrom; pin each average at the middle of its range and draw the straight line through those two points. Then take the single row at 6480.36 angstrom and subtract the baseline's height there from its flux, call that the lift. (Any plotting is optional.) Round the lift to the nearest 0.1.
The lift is -1.6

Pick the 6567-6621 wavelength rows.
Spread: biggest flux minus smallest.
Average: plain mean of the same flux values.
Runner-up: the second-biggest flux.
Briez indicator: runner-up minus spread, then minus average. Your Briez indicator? -2.3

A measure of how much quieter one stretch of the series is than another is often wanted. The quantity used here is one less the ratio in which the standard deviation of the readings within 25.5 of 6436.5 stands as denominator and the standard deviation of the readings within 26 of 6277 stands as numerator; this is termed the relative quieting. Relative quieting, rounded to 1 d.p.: -2.2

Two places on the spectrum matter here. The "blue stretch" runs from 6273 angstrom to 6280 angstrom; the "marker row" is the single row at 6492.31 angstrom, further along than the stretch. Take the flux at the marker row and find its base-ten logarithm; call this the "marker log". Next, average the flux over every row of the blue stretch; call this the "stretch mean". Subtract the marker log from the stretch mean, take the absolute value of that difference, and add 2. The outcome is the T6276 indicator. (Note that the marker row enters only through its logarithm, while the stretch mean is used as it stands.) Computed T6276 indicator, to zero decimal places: 52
